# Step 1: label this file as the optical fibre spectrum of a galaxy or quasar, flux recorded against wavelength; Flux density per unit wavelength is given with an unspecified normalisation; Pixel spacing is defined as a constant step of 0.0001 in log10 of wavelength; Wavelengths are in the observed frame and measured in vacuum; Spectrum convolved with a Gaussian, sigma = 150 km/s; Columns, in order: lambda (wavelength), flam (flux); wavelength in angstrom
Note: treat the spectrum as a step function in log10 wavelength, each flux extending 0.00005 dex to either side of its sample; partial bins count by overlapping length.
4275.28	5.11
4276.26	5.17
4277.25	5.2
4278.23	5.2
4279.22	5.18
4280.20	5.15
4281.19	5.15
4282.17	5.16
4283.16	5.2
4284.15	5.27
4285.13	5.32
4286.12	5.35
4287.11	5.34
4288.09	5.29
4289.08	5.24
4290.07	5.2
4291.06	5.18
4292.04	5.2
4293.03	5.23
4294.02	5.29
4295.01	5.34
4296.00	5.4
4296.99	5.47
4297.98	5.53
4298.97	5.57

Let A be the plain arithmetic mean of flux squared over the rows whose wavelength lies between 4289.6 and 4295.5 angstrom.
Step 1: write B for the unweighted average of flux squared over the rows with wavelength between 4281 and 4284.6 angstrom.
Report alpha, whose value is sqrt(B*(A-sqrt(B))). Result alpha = 24.5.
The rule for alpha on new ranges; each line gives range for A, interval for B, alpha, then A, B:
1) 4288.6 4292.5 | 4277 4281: 24.3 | 27.1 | 26.9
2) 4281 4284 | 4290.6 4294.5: 24.2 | 26.7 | 27.3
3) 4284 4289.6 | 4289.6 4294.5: 25.0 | 28.1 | 27.2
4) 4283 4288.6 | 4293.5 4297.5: 25.6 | 28.0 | 28.9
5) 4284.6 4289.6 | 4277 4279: 24.9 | 28.2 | 27.0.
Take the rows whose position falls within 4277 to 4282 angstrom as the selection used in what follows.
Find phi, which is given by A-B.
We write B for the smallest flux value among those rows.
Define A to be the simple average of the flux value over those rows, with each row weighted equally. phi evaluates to 0.026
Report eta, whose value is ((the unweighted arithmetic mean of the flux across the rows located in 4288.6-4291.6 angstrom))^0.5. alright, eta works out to 2.28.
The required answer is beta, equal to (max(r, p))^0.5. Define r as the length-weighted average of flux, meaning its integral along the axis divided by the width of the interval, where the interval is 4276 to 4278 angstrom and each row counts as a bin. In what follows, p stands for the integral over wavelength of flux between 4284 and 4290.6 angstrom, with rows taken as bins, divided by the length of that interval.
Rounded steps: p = 5.29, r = 5.19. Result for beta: 2.30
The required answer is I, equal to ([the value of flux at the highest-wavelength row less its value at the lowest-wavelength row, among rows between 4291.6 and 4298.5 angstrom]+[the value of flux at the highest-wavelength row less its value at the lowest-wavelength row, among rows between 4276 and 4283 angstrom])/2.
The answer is 0.16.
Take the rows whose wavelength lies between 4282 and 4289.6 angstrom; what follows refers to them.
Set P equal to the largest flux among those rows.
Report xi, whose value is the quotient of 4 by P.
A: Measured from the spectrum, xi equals 0.748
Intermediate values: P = 5.35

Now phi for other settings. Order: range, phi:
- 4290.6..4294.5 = 0.045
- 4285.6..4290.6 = 0.084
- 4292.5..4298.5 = 0.147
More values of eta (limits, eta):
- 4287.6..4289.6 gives 2.29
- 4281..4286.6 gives 2.29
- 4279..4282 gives 2.27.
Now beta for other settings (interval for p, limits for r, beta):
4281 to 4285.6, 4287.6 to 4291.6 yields 2.29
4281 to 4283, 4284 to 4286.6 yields 2.31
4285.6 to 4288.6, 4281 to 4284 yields 2.31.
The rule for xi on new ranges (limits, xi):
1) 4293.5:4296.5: 0.741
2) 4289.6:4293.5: 0.765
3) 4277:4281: 0.769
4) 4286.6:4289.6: 0.749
